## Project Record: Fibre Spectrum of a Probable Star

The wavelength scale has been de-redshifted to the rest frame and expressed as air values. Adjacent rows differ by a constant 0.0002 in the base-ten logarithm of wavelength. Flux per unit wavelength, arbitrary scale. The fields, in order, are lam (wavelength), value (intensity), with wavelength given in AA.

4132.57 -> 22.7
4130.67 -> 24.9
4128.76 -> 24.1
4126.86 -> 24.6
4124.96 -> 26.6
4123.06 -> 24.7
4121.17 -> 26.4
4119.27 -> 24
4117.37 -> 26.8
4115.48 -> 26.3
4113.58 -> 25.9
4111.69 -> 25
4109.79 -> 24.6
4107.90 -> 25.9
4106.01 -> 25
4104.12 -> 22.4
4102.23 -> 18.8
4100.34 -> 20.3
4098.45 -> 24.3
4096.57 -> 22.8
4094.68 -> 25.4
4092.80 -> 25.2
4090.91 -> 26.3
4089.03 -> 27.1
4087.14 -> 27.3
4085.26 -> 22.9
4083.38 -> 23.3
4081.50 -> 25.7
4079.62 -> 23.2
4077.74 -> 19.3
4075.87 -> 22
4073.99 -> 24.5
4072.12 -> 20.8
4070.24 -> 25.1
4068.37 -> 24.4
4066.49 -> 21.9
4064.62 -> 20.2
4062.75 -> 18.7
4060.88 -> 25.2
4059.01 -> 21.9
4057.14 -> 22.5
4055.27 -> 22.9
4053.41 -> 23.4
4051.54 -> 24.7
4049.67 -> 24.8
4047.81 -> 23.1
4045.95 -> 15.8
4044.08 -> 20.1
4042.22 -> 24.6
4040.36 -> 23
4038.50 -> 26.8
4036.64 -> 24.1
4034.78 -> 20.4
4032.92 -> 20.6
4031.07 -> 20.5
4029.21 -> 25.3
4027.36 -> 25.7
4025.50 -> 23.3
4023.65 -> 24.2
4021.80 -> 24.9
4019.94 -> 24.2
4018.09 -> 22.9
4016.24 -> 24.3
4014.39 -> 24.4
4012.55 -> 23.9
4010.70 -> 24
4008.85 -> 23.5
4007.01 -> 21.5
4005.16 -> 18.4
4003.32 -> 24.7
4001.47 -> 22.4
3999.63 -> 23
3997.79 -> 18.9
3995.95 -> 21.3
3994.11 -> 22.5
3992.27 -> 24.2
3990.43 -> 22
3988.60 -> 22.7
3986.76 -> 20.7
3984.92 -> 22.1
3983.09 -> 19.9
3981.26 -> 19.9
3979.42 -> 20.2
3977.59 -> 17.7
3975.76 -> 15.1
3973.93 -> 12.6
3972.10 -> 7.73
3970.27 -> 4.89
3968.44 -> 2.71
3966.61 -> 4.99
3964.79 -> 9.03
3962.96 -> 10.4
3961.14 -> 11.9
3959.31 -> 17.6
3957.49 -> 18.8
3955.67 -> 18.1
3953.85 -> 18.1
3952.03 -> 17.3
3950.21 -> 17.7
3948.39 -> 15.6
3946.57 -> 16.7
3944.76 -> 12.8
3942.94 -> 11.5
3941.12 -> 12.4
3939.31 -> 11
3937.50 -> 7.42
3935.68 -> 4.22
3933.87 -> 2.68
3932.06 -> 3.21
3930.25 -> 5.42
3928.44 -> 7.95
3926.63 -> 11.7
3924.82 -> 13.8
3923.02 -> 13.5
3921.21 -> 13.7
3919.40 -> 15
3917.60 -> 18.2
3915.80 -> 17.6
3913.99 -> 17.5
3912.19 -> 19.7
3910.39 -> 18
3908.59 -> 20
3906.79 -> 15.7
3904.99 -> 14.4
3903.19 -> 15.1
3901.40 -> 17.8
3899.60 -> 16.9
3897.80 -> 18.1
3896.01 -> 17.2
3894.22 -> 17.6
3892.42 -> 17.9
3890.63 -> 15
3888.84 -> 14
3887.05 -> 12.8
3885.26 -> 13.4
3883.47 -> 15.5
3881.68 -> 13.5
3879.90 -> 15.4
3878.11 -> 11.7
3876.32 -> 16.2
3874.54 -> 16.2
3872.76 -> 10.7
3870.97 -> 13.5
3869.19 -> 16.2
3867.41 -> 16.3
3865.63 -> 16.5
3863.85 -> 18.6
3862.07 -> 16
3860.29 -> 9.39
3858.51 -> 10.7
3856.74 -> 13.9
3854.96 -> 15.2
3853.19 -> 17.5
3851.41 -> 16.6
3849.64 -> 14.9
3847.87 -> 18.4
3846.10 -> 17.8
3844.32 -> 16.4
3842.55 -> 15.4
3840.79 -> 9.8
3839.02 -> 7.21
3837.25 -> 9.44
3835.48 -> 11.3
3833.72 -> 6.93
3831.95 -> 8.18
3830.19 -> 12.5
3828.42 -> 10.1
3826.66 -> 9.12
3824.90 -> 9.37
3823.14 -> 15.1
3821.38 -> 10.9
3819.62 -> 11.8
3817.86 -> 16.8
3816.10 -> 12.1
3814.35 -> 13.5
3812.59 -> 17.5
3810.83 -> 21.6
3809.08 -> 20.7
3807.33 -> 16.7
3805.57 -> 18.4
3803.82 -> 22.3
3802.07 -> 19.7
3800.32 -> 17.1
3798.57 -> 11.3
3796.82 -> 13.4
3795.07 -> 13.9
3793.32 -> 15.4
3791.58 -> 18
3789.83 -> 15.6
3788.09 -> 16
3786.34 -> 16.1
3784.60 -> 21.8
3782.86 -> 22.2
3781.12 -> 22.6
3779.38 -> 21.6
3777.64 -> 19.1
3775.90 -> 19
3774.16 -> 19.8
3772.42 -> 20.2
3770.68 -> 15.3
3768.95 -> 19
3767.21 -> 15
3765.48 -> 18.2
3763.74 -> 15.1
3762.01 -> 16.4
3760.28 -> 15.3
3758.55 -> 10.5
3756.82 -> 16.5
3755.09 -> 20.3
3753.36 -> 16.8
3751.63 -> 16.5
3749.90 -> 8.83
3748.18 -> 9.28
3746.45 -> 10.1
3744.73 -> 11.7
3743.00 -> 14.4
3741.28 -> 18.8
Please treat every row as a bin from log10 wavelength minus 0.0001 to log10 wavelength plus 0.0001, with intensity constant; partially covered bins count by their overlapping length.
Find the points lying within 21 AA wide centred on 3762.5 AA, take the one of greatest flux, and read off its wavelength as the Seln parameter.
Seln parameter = 3755.09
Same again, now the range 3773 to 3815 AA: 3781.12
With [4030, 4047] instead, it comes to 4038.50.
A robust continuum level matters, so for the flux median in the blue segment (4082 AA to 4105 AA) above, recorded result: 23.8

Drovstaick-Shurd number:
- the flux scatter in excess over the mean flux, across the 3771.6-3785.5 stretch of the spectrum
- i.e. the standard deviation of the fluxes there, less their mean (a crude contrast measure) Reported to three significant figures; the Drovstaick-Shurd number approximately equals -19.4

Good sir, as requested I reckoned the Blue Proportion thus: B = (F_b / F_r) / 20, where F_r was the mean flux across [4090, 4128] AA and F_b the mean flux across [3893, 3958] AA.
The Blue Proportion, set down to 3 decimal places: 0.029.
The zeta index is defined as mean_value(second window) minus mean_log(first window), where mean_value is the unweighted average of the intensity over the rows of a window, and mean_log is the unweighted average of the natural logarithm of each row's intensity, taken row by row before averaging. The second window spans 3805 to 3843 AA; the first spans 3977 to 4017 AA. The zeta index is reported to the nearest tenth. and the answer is 9.8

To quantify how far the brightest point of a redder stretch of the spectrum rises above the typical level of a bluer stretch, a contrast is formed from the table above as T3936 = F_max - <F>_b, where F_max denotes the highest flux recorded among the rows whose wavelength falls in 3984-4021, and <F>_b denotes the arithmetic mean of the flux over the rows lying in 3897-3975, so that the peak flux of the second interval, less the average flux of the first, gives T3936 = 11.7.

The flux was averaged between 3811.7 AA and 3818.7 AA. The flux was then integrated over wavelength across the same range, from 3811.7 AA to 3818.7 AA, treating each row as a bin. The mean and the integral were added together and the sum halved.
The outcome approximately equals 60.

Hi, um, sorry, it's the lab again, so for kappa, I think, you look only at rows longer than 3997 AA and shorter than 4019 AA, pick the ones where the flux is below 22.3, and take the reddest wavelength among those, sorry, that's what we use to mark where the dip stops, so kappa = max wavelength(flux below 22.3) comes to 4007.01 AA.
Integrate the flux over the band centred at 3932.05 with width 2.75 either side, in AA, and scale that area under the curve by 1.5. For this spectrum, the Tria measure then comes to 31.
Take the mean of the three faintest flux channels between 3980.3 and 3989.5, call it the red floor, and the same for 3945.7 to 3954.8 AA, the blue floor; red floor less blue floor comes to 3.6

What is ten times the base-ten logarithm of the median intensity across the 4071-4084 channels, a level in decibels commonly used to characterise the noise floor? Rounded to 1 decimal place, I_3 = 13.7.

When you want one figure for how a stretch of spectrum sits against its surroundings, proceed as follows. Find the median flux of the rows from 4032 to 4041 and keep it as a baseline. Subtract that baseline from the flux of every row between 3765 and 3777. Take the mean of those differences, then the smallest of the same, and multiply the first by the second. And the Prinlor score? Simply 39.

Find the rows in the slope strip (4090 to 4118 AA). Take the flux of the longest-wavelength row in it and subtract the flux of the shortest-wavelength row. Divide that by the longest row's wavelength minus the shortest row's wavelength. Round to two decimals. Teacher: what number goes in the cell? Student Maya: 0.02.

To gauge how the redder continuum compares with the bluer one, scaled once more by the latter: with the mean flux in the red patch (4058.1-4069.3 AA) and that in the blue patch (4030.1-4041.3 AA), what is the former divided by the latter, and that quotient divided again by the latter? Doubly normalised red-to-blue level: 0.043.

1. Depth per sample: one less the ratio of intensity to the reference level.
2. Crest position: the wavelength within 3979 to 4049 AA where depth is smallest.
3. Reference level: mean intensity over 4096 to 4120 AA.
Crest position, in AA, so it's 4038.50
